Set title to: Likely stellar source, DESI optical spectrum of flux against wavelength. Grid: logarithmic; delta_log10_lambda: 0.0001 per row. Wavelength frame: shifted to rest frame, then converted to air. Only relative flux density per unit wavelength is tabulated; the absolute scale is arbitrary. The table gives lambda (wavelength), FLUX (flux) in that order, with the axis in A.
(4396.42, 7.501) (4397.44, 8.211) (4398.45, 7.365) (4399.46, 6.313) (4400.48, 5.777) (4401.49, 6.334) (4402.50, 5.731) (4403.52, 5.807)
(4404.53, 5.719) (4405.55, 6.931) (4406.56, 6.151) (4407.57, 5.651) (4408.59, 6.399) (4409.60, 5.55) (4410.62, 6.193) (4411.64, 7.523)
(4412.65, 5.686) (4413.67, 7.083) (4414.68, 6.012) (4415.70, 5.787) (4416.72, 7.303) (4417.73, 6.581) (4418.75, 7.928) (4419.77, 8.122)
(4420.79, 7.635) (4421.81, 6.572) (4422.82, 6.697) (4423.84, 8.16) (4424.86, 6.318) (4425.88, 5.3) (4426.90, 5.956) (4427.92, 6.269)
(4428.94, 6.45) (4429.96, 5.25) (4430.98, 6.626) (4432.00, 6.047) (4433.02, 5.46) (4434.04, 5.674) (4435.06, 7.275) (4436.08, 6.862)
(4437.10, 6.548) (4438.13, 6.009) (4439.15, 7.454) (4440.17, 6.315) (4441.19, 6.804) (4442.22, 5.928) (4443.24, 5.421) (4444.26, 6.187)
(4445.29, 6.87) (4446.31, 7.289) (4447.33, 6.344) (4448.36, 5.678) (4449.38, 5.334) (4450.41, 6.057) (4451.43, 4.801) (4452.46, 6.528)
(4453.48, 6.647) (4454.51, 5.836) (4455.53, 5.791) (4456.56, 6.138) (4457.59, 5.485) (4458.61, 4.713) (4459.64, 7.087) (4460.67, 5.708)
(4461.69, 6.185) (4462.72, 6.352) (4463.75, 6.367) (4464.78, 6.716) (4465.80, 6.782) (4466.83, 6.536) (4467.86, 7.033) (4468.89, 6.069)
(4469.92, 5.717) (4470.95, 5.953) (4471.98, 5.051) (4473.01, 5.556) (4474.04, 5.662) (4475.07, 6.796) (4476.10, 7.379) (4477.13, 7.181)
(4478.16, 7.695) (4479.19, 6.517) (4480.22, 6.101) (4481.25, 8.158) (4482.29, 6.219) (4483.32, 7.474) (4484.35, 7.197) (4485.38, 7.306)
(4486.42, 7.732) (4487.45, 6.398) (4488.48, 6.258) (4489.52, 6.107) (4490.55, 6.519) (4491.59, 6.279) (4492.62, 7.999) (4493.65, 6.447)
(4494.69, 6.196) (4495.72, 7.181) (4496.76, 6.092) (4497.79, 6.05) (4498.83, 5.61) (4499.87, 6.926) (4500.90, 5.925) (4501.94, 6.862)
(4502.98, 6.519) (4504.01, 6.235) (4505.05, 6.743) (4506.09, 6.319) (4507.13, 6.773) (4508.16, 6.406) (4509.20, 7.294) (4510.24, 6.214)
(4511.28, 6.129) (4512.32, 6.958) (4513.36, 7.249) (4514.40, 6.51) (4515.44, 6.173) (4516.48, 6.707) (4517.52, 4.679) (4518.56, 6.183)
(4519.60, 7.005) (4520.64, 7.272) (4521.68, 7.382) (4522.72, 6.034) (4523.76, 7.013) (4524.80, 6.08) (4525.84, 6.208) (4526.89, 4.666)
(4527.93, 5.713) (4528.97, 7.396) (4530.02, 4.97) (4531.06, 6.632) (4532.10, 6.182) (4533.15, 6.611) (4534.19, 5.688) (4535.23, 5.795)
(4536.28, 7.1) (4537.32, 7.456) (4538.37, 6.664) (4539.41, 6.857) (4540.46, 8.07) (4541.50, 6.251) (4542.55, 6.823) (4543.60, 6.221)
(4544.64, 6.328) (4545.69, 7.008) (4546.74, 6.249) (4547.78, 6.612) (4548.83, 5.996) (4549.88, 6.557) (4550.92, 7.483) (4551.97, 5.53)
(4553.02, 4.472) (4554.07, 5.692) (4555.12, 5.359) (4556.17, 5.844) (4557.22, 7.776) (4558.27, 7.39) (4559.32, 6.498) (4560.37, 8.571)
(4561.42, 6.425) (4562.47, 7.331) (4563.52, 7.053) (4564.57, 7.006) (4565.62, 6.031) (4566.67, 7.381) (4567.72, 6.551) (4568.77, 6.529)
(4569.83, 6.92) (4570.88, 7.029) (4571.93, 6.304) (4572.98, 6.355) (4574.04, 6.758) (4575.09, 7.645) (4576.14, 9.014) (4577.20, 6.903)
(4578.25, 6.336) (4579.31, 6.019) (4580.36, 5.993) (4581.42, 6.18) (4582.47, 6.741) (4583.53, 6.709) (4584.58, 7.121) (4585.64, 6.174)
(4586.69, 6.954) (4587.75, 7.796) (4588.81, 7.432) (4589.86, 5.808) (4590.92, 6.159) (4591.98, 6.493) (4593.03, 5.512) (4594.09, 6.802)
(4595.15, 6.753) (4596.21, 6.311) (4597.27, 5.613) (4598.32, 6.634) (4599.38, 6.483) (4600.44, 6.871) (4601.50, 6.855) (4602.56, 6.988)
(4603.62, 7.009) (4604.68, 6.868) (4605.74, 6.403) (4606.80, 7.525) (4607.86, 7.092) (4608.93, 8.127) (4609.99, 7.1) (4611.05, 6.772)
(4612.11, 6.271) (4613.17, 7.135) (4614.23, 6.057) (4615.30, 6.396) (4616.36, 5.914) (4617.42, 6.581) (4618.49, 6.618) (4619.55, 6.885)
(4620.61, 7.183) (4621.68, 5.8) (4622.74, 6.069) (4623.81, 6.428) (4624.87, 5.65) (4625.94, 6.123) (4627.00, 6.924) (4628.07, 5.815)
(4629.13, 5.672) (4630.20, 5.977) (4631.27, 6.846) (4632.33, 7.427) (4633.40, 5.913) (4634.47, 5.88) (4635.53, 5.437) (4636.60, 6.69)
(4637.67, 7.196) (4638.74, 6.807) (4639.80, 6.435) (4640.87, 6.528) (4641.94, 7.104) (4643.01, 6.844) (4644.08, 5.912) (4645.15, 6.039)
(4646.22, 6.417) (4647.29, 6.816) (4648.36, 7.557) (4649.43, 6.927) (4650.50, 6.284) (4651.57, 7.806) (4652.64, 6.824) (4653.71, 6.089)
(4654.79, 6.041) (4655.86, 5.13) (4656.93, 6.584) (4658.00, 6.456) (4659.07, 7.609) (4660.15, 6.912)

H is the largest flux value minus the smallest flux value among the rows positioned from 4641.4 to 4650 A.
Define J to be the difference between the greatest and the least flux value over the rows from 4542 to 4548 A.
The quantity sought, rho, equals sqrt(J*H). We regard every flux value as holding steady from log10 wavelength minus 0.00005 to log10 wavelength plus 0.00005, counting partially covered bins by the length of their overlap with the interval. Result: 1.14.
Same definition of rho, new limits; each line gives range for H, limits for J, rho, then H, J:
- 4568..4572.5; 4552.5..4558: 1.55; 0.7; 3.30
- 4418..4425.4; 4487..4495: 1.87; 1.8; 1.89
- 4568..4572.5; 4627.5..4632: 0.92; 0.7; 1.17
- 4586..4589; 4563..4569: 1.07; 0.8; 1.35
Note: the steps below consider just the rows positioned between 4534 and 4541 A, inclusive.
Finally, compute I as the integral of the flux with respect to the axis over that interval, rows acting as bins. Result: 48.0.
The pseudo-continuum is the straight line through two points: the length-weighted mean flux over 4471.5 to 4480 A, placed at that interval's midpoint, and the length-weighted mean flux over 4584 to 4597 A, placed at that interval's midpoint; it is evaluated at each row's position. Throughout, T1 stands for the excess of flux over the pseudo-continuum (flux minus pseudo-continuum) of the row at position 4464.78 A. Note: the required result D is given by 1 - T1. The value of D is 0.75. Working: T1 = 0.25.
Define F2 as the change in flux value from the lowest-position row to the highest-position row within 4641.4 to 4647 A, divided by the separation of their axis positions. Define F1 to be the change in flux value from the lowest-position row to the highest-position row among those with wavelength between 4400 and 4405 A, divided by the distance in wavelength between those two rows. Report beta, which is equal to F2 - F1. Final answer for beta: -0.15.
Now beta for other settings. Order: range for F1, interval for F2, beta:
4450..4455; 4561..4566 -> -0.04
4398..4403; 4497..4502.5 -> 0.60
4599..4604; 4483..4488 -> -0.38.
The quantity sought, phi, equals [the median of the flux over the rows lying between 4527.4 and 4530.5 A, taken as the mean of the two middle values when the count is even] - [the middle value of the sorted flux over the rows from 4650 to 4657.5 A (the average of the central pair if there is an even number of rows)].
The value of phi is -0.57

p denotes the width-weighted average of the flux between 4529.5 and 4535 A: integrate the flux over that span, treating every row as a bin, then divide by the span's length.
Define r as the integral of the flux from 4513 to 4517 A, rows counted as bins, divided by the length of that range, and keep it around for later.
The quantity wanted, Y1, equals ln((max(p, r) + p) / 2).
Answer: 1.84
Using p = 6.0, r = 6.63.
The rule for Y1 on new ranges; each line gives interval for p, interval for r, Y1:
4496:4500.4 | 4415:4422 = 1.90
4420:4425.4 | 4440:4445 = 1.96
